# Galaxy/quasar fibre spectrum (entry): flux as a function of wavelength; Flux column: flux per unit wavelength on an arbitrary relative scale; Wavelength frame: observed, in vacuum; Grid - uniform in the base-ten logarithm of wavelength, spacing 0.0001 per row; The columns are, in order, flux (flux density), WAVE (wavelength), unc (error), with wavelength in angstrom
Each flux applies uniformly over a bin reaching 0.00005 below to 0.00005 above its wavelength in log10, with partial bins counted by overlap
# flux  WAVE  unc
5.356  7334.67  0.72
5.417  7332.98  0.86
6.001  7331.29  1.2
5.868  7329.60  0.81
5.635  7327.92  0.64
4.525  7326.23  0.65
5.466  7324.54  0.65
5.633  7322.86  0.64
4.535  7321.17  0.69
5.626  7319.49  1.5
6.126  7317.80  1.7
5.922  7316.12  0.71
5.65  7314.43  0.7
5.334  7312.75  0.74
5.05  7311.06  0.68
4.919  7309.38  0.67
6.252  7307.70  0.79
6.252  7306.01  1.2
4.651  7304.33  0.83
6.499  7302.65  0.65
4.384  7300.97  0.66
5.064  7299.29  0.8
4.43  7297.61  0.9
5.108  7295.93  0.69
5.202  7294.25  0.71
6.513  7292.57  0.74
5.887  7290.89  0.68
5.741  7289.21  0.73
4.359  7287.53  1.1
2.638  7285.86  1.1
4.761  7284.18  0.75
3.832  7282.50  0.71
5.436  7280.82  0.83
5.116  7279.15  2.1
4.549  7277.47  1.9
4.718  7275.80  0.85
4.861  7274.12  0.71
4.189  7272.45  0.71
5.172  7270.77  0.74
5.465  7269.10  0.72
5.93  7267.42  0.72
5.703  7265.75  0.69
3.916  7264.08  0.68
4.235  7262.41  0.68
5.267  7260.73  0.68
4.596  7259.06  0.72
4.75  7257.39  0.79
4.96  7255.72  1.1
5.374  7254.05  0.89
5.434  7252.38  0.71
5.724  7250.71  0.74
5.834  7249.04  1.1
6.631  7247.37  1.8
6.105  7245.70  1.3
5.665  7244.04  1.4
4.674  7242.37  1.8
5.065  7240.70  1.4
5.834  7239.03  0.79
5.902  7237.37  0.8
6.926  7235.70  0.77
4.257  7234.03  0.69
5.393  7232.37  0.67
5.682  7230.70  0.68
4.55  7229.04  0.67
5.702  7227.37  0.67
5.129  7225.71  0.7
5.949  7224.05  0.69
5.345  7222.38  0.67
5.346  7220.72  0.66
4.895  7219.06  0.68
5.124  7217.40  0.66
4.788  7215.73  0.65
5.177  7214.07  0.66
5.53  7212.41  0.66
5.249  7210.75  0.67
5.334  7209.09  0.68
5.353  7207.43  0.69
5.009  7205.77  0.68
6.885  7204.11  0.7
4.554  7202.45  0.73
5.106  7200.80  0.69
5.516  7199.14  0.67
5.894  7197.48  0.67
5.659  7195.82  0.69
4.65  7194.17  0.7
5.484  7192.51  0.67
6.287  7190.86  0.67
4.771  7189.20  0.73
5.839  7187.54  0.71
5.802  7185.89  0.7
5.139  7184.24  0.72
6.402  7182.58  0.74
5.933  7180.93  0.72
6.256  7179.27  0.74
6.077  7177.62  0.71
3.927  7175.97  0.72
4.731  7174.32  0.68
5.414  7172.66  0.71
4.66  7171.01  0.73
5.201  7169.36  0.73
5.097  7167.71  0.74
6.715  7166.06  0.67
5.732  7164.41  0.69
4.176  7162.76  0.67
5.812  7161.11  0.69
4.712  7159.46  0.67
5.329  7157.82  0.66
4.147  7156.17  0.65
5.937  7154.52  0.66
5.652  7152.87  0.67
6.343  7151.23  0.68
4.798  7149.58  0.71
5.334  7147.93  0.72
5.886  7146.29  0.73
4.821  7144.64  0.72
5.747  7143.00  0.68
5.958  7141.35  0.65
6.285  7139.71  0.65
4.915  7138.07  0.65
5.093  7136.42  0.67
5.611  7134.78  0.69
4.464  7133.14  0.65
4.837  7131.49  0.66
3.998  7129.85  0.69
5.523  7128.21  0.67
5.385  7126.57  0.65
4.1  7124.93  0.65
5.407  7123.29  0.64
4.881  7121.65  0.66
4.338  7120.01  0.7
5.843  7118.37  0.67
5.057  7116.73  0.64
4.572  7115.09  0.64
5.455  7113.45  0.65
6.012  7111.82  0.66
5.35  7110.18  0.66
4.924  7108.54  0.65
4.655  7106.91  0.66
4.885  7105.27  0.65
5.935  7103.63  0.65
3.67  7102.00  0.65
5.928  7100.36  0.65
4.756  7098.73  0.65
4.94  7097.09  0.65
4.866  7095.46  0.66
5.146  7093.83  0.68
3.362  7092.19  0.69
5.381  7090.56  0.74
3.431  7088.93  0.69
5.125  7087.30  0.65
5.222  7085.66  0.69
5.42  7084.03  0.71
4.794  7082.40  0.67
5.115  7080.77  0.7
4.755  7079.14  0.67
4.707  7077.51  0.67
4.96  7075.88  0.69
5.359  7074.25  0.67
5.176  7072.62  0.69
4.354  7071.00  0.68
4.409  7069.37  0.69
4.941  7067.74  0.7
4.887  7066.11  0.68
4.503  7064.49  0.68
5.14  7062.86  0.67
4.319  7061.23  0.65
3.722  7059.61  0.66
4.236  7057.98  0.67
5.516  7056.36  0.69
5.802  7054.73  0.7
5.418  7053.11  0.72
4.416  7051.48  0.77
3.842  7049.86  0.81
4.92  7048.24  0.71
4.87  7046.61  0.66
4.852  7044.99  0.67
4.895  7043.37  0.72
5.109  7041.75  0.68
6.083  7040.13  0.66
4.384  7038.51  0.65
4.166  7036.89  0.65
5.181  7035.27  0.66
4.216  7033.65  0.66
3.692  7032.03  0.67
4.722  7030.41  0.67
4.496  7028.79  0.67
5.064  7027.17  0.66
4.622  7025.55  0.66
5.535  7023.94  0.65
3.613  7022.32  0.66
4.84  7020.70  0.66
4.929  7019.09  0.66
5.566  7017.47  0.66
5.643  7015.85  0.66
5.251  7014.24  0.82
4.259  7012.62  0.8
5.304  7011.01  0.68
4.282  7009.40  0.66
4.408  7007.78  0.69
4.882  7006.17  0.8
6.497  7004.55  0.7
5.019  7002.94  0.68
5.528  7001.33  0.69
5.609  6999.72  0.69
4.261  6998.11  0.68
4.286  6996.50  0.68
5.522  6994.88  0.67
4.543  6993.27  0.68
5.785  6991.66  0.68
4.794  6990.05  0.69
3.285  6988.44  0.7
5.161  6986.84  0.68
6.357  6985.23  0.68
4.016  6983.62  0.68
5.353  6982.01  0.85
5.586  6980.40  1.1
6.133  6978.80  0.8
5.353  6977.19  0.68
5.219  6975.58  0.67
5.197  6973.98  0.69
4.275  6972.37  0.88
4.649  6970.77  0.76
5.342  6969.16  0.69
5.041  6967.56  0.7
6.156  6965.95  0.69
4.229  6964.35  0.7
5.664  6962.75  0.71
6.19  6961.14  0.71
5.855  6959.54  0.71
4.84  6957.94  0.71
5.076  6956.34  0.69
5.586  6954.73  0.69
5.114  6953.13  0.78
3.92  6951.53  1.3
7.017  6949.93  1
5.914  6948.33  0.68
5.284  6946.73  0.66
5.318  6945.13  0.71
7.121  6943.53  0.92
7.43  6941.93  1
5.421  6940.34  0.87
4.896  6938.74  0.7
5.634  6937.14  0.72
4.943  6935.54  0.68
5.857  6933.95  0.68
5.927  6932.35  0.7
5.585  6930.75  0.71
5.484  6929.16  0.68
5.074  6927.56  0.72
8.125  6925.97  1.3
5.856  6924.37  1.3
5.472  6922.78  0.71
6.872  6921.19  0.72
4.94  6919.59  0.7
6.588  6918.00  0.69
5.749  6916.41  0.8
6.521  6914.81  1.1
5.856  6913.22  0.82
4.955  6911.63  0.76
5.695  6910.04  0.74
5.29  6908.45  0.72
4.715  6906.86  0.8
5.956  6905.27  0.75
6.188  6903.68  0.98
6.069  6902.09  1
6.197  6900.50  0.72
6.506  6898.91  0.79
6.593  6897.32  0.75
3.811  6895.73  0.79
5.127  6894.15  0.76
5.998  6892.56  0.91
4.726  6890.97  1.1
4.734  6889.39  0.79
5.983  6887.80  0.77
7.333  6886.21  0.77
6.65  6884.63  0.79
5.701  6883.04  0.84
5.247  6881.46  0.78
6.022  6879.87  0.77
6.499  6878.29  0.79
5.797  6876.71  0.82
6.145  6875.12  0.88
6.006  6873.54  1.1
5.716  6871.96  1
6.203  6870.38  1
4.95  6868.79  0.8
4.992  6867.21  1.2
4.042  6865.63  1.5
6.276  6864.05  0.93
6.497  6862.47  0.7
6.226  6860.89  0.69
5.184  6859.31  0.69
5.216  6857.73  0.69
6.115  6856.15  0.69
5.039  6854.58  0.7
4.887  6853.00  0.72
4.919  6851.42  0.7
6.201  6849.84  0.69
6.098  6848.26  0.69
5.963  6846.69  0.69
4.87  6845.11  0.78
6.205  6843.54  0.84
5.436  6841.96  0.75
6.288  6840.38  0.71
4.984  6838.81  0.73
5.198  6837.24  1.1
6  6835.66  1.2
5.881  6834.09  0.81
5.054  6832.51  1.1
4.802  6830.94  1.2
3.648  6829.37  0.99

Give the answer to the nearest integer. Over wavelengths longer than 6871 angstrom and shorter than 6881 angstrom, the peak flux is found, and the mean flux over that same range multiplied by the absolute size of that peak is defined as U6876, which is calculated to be 39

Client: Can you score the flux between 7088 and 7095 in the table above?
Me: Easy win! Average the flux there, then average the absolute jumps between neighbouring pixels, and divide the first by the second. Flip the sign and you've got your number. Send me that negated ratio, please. -2.3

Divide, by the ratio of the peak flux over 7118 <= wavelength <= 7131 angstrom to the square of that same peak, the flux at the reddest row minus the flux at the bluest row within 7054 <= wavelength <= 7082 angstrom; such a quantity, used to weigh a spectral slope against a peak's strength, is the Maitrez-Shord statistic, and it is -4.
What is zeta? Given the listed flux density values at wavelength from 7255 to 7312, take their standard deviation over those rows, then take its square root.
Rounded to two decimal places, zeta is 0.90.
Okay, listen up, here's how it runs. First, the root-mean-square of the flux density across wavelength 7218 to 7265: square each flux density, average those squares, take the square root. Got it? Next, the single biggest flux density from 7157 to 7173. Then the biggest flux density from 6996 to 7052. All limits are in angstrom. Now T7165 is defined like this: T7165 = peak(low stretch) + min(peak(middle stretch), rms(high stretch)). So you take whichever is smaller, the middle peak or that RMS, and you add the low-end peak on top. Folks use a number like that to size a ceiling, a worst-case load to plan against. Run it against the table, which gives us 11.9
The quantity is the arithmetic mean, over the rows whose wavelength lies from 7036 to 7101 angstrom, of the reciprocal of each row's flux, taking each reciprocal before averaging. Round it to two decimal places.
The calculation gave 0.21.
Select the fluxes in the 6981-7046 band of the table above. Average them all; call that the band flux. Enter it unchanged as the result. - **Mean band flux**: 4.90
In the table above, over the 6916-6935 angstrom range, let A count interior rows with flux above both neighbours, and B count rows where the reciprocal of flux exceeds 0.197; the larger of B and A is 4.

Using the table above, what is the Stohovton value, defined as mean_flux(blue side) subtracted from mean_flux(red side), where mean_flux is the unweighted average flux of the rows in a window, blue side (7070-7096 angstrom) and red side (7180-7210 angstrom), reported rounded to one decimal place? 0.7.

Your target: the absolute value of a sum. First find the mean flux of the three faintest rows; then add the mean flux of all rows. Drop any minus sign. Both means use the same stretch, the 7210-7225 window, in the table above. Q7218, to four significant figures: 10.20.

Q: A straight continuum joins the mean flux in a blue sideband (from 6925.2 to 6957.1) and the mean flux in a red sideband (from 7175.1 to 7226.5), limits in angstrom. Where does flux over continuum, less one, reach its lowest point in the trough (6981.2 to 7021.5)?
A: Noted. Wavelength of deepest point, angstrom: 6988.44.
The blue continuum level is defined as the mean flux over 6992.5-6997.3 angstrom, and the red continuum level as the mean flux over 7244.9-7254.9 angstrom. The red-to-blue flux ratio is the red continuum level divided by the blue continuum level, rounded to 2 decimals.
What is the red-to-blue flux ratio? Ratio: 1.22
